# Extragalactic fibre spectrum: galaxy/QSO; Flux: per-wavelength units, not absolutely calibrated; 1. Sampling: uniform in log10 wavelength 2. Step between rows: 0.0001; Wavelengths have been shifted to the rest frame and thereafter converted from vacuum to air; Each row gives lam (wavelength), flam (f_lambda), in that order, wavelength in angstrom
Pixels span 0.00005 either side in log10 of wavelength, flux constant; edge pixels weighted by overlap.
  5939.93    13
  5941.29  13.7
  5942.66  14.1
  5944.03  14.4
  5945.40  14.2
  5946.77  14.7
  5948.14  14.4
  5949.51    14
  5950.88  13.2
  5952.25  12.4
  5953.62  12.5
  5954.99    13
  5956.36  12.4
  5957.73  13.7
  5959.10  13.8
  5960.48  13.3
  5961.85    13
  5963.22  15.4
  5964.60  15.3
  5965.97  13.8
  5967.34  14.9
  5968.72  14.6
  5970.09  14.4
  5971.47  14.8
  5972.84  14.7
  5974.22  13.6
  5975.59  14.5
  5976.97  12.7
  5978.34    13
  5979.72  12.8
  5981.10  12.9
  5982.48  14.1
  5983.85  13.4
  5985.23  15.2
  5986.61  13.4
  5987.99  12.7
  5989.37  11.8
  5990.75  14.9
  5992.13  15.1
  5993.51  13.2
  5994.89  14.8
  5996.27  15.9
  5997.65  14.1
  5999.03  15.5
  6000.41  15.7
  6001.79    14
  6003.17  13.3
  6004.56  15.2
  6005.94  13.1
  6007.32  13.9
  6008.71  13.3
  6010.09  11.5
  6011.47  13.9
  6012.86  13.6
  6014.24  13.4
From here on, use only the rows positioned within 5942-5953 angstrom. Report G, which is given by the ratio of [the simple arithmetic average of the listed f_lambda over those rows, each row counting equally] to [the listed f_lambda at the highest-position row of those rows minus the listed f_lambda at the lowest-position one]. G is -8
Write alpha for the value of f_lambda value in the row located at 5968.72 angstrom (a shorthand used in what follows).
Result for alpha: 14.6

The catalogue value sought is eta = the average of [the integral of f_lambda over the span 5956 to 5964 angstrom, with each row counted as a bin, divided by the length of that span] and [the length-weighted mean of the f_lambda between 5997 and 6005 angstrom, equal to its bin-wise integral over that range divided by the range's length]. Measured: 14.1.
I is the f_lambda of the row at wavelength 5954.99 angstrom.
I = 13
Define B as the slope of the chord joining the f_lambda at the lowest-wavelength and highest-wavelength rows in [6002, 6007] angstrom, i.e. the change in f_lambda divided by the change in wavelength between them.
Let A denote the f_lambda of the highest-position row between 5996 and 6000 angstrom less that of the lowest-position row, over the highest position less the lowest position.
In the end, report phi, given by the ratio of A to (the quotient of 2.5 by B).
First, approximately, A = -0.14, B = -0.1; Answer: 0.00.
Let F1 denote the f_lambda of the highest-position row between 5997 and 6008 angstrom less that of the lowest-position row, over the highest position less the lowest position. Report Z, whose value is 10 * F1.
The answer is -0.2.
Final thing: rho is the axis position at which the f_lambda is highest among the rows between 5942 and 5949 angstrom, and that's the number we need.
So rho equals 5946.77 angstrom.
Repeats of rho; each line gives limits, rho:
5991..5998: 5996.27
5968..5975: 5971.47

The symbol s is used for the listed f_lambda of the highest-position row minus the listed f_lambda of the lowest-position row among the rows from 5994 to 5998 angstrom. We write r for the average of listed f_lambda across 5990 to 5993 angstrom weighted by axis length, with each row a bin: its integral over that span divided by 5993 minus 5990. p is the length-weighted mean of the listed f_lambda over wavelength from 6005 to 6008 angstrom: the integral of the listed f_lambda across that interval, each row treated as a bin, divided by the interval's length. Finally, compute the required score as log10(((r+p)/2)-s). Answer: 1.17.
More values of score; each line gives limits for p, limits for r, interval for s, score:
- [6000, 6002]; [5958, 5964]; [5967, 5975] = 1.20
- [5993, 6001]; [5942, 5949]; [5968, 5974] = 1.16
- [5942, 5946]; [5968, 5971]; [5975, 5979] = 1.20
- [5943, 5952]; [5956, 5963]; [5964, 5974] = 1.16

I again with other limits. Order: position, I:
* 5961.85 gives 13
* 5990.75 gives 14.9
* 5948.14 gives 14.4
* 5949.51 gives 14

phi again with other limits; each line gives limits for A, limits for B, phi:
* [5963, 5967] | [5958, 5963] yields 0.07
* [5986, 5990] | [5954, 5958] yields -0.06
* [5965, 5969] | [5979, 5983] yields 0.05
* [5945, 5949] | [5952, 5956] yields 0.01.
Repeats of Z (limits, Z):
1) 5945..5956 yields -1.3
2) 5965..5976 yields 0.7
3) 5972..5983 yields -0.6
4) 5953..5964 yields 3.0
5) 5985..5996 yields -0.4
